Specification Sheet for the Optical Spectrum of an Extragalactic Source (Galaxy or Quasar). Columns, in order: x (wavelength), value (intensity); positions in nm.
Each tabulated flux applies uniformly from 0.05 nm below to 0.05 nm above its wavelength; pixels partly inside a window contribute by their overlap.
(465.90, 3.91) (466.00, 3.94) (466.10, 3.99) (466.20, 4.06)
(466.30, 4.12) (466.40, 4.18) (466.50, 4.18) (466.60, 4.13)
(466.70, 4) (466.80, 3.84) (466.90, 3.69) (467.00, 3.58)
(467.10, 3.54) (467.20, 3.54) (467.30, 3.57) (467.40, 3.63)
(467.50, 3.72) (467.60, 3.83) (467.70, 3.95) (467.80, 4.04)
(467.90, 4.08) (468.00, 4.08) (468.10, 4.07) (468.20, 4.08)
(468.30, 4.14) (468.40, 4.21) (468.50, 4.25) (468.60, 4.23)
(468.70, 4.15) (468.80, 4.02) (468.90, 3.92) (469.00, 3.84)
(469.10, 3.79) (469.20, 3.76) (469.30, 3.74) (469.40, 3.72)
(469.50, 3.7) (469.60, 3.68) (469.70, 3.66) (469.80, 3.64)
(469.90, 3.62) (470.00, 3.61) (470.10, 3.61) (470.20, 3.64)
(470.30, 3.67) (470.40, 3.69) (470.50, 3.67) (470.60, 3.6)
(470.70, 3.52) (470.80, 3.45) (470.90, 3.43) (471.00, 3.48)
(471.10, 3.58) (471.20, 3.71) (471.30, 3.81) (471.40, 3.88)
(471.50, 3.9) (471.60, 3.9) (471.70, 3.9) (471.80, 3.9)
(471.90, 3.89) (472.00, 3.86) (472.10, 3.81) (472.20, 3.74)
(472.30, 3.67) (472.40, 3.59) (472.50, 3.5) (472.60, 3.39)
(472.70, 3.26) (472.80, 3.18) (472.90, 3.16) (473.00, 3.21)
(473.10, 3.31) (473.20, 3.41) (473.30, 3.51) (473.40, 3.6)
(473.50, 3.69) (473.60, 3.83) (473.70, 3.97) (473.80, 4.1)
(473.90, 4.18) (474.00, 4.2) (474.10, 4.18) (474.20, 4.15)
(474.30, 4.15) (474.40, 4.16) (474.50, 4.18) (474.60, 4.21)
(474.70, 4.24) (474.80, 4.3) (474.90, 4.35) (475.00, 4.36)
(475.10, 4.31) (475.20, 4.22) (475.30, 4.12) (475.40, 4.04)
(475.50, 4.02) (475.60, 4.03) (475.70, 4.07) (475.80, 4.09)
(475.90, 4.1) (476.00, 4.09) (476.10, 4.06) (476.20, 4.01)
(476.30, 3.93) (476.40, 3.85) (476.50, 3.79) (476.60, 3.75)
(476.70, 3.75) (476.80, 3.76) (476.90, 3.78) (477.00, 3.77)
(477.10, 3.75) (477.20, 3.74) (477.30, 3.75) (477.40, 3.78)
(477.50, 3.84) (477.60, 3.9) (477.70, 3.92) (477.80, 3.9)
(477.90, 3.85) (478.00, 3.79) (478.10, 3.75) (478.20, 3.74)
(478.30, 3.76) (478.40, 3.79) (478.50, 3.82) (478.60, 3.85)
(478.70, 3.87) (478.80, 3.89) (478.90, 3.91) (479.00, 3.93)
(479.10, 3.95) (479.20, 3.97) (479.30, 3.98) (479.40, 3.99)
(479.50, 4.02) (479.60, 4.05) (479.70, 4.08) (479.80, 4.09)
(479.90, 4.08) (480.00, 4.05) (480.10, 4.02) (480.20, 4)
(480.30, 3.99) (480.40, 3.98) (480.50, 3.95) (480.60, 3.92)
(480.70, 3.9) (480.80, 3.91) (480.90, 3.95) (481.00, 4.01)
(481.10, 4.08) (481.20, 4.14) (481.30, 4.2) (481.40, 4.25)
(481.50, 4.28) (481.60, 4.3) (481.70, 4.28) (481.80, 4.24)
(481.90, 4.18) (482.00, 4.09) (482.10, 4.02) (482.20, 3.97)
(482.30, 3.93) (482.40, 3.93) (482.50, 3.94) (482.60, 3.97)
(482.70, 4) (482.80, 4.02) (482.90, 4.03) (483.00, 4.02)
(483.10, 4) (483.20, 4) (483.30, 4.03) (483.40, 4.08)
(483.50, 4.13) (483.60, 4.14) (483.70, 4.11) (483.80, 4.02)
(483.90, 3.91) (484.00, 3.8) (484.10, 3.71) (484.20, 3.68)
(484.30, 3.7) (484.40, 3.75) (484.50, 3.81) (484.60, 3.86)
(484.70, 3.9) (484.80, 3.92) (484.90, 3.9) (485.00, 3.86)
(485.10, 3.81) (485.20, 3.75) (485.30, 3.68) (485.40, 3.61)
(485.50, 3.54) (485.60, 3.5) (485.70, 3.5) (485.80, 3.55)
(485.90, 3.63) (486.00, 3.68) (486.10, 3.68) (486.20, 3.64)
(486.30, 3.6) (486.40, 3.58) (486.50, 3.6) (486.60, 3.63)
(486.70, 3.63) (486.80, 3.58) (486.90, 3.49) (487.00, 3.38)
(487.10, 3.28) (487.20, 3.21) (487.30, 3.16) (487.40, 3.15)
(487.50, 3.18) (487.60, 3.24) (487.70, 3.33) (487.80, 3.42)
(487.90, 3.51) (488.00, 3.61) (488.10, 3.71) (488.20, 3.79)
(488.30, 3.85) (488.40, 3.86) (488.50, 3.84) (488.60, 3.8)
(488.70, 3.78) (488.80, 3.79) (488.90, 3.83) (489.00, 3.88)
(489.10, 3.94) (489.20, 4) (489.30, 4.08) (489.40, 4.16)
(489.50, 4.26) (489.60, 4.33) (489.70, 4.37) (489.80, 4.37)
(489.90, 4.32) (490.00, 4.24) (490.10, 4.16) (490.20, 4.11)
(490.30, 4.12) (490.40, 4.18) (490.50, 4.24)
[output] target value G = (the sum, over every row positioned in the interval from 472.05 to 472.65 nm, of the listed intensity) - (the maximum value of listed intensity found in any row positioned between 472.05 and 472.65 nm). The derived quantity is 17.9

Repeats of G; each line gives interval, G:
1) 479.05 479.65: 19.9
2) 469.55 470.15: 18.1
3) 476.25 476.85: 18.9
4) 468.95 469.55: 18.7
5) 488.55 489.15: 19.1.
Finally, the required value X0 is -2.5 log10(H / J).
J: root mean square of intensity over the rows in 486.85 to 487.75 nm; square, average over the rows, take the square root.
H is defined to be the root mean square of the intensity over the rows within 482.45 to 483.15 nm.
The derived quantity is -0.22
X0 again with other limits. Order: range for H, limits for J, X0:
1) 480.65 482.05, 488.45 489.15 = -0.08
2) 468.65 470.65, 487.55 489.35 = 0.00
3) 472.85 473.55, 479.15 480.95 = 0.17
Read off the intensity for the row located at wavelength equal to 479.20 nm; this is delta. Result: 3.97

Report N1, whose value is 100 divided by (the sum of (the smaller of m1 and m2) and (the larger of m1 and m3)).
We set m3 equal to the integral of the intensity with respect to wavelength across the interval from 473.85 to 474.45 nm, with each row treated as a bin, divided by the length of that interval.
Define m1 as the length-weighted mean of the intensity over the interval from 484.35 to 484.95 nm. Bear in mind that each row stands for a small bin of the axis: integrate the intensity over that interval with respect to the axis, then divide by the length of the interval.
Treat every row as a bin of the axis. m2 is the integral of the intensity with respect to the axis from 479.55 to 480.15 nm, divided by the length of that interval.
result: 12.5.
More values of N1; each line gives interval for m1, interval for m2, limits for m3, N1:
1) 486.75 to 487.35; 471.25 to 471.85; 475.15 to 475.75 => 13.5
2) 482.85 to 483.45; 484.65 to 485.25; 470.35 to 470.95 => 12.7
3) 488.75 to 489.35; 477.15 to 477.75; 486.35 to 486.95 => 12.9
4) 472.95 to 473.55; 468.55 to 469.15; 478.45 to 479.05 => 13.6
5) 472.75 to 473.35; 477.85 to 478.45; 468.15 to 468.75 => 13.4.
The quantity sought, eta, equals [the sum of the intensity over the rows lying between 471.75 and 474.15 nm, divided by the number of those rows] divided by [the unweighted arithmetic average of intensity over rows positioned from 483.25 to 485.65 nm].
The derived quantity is 0.96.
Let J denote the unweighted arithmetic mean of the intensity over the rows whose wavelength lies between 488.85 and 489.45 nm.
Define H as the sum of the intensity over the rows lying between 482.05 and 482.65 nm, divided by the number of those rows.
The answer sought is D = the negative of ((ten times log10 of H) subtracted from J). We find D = 2.0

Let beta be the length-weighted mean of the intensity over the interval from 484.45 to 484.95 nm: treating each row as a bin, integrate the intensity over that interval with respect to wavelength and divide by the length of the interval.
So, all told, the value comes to 3.88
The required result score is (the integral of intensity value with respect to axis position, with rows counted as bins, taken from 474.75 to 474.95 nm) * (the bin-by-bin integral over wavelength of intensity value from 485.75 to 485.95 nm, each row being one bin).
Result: 0.621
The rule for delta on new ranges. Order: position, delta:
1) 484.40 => 3.75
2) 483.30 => 4.03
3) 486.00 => 3.68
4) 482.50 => 3.94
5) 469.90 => 3.62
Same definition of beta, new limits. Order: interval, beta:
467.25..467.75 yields 3.74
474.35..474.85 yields 4.22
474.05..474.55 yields 4.16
